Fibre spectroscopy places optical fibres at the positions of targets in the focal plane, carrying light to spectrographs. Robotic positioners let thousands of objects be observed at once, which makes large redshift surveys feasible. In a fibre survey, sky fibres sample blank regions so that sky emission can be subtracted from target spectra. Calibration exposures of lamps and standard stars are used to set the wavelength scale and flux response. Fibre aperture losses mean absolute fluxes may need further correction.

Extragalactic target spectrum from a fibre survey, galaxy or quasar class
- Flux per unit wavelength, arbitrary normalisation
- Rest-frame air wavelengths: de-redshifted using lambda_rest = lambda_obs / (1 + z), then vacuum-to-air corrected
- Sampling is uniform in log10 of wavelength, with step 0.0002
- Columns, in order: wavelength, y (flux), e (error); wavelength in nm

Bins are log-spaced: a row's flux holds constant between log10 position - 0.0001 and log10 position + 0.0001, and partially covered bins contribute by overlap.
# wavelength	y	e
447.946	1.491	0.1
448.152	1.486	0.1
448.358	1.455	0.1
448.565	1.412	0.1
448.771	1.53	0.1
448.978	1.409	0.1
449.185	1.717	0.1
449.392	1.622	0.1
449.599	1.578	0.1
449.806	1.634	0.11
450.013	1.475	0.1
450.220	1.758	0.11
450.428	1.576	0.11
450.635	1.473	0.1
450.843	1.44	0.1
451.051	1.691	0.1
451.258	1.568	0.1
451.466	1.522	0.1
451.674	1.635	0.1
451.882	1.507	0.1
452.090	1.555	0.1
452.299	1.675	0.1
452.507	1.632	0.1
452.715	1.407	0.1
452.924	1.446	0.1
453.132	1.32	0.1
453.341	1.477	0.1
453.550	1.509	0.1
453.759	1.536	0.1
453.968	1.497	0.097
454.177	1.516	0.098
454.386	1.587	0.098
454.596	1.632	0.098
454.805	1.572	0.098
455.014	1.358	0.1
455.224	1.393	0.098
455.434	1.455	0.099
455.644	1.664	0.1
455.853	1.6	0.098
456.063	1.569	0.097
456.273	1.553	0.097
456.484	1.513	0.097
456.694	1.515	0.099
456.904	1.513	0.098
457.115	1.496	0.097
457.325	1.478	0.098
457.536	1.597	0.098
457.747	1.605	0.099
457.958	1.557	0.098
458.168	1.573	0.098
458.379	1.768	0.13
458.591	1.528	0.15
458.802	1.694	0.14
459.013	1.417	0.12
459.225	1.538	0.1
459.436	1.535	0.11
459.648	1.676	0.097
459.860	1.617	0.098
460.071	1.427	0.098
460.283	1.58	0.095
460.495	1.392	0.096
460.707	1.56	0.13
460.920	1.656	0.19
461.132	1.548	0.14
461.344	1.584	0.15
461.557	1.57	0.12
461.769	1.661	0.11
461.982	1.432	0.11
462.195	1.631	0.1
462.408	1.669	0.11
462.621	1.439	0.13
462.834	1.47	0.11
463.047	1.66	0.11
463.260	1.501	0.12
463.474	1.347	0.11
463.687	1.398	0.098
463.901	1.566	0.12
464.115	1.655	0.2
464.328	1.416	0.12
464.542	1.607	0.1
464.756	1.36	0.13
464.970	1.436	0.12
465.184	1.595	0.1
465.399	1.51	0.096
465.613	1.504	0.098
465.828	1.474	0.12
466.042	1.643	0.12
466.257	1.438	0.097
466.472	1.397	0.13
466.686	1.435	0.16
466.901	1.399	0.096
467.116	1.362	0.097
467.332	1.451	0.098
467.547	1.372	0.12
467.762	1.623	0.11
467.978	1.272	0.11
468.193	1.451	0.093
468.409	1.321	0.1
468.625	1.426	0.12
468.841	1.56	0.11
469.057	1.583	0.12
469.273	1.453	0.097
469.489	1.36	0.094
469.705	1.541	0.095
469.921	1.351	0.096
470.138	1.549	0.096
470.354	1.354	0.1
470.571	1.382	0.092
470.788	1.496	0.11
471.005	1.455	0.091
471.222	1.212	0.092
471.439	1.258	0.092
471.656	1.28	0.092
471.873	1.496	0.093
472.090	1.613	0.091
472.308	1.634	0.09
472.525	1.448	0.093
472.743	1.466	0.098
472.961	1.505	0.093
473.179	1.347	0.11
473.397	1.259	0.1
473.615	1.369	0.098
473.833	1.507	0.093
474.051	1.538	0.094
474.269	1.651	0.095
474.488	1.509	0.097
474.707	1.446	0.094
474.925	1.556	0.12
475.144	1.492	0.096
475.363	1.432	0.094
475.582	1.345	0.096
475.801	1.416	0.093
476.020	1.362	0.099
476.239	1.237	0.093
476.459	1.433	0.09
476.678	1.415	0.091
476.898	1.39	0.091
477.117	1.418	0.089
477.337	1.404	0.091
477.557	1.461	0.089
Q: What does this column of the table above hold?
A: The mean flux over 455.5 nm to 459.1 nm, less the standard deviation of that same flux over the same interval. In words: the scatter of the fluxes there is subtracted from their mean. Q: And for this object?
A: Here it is 1.48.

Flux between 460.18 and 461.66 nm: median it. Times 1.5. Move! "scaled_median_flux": 2.355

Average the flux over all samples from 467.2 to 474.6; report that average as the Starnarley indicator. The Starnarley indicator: 1.44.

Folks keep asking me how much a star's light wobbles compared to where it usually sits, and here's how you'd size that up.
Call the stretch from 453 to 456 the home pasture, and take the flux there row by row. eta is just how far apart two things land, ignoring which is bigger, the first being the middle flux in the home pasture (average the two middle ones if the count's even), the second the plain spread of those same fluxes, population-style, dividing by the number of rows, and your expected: 1.41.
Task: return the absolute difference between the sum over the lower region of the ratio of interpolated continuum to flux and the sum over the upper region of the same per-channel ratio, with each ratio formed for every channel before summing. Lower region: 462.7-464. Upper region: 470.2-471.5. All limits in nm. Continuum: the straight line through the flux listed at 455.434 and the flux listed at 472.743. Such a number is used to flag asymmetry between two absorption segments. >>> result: 0.59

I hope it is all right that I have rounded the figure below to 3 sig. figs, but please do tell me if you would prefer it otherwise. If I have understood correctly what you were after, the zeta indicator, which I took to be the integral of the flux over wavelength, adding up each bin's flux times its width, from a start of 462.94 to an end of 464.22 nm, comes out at 1.95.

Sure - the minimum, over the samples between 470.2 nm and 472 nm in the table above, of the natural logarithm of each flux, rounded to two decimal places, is 0.19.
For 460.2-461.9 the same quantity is 0.33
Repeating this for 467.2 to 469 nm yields 0.24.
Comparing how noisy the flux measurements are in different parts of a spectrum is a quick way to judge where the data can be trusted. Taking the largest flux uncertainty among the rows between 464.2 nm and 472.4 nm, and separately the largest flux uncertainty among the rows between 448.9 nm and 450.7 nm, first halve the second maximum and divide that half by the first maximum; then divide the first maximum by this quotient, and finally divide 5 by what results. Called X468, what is 11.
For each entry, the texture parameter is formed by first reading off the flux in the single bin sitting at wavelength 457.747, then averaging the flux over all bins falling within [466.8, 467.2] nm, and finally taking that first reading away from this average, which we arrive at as -0.22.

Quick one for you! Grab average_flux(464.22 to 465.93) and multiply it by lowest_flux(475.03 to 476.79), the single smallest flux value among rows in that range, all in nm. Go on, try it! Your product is 1.84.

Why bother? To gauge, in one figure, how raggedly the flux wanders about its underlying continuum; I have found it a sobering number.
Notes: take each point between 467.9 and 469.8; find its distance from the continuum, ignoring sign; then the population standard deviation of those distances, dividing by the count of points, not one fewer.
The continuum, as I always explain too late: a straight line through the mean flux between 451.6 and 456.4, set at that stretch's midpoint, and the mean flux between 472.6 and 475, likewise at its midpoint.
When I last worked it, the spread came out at 0.058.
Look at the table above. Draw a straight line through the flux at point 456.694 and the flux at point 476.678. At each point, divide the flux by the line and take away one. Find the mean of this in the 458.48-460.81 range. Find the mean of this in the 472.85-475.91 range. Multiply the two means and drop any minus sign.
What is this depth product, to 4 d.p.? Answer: 0.0006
